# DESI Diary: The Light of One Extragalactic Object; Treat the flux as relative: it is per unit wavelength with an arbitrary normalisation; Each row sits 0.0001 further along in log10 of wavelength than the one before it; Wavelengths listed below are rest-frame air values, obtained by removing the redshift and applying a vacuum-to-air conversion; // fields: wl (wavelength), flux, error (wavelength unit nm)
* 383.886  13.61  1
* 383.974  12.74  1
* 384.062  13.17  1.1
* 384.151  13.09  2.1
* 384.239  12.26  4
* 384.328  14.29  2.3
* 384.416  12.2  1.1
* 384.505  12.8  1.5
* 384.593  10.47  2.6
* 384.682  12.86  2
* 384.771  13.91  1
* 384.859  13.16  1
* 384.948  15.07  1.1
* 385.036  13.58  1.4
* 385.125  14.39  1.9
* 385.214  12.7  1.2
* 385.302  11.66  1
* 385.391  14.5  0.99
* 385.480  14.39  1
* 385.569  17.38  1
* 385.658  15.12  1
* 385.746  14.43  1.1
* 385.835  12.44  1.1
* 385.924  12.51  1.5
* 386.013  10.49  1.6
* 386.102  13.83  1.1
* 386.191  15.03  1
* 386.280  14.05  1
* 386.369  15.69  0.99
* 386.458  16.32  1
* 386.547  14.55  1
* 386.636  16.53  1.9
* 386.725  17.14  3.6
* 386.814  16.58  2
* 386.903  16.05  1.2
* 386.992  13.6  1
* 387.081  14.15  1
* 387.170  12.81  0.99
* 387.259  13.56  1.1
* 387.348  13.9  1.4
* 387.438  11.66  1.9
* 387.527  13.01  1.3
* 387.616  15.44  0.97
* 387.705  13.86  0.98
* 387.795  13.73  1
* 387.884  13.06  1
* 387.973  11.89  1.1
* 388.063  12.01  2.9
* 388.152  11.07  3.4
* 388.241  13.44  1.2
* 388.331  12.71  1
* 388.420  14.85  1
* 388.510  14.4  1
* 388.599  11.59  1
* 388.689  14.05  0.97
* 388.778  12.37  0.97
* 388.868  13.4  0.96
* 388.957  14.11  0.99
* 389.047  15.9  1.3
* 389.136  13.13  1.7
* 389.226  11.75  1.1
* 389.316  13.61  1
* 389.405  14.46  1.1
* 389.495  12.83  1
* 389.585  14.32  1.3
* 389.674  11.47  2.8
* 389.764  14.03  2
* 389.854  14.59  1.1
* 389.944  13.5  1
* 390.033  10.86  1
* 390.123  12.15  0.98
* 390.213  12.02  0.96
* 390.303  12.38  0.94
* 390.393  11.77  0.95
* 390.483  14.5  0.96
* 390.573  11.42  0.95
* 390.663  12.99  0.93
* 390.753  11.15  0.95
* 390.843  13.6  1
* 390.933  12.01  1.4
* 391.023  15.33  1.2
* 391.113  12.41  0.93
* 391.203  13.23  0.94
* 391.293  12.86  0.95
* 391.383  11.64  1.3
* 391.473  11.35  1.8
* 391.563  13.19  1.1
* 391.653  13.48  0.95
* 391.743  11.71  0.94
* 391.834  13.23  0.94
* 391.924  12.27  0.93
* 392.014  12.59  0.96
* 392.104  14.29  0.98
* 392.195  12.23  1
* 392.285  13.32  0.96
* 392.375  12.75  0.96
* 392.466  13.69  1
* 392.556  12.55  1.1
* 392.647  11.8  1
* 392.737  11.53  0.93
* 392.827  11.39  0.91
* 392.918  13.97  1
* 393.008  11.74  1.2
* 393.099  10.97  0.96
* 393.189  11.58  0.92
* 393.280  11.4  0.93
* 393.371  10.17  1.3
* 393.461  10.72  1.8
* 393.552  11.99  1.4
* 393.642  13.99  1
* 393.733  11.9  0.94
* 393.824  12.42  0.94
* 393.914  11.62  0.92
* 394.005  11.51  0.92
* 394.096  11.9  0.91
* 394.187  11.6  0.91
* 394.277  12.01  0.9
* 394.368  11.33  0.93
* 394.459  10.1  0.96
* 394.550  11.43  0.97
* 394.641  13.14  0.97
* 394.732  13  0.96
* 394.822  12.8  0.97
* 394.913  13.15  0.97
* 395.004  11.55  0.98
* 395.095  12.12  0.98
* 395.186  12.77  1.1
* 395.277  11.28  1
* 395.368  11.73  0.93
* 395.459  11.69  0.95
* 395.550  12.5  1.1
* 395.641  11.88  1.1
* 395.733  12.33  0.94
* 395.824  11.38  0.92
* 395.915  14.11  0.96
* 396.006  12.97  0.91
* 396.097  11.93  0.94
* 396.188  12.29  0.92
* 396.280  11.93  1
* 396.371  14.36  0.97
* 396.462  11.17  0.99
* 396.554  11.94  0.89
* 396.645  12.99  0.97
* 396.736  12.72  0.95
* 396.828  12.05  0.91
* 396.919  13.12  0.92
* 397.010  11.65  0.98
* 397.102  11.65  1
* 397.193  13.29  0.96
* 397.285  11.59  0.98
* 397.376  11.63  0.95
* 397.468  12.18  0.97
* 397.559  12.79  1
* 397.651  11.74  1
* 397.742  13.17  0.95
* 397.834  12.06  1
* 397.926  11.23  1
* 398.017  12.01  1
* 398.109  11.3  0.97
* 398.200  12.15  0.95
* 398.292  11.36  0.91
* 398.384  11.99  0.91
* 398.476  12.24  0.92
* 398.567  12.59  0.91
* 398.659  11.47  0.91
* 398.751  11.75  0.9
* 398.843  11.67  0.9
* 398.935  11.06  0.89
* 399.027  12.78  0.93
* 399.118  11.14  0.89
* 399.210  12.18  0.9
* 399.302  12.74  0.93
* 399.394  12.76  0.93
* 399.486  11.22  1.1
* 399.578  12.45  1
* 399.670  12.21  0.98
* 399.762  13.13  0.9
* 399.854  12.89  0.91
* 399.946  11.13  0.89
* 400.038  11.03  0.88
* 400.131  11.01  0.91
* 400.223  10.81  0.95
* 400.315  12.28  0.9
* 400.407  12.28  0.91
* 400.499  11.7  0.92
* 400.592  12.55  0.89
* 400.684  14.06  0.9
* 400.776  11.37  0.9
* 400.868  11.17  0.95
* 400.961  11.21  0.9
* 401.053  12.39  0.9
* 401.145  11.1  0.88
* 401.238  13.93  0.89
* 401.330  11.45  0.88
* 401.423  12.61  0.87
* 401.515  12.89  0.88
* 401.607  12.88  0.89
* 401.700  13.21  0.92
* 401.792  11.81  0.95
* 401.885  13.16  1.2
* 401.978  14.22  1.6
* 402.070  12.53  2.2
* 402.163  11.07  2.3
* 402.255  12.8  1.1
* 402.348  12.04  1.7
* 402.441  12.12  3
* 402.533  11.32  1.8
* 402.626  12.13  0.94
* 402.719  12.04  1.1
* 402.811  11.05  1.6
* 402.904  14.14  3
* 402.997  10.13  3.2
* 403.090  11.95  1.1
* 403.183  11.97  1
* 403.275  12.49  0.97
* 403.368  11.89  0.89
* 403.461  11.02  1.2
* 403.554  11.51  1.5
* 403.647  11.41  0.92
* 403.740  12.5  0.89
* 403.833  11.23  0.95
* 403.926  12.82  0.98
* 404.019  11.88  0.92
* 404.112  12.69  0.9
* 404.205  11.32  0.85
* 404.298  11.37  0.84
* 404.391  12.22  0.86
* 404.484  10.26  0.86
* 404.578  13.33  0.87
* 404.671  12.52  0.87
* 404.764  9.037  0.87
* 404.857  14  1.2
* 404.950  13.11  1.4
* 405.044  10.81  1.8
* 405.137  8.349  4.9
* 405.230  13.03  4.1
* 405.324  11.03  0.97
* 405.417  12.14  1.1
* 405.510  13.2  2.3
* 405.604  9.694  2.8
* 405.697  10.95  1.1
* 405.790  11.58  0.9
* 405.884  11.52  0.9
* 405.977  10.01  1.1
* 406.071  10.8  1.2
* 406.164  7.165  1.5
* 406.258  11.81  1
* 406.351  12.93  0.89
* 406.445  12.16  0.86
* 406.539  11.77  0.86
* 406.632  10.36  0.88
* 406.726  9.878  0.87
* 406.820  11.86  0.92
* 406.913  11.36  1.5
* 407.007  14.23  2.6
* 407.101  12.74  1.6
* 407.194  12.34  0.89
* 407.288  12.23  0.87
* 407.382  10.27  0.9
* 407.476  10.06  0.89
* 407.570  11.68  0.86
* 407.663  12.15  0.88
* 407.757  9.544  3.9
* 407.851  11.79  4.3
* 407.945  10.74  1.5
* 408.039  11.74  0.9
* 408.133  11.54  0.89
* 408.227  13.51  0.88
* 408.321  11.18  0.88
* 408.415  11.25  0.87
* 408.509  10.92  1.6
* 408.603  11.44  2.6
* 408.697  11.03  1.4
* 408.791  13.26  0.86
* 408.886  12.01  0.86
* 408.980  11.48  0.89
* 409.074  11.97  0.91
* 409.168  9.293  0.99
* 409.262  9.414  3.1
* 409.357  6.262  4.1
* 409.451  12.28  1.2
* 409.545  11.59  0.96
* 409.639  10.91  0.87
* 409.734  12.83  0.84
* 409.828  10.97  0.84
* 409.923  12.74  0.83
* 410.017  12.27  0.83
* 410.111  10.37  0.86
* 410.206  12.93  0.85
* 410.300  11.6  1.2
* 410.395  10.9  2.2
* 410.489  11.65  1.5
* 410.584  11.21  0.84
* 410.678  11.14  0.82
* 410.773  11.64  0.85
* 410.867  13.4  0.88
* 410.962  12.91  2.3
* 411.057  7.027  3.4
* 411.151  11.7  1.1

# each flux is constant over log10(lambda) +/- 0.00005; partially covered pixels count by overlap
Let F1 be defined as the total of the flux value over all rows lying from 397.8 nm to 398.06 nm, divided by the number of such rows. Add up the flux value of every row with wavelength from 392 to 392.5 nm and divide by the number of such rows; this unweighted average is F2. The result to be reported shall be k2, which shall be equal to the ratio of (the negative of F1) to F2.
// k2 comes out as -0.90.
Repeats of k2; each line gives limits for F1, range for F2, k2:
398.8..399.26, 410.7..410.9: -0.94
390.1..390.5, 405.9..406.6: -1.15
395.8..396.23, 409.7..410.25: -1.04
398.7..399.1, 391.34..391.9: -0.95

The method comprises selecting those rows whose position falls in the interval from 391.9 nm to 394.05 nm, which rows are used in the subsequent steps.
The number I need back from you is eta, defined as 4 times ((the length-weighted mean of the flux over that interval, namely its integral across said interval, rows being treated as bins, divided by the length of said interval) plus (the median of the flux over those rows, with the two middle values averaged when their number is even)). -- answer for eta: 97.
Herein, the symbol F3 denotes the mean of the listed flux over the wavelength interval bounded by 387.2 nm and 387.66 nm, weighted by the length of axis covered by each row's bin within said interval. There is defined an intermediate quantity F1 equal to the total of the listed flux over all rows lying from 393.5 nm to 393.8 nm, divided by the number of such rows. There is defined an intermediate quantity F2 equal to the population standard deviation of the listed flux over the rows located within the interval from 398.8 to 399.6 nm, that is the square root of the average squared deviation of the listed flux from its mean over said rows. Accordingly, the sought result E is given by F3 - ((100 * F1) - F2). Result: -1248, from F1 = 12.6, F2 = 0.69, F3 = 13.5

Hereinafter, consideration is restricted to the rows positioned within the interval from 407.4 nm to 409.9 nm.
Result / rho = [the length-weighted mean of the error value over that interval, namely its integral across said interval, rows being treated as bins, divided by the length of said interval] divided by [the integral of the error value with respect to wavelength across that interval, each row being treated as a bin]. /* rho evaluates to 0.40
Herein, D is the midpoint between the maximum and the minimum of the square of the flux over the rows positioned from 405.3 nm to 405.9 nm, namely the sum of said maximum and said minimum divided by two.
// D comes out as 134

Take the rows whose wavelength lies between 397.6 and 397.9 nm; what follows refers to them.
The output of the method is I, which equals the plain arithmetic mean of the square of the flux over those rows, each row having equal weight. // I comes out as 152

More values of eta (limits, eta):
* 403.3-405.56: 95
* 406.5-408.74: 92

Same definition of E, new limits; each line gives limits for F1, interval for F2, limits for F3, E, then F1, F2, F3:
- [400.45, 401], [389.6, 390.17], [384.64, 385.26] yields -1186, 12.0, 1.36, 13.7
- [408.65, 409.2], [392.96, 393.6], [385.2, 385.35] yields -1138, 11.5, 0.59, 12.2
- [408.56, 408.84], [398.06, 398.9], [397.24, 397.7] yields -1179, 11.9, 0.41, 12.0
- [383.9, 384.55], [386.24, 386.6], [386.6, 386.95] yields -1276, 12.9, 0.90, 16.6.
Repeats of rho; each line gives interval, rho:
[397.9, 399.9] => 0.50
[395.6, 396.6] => 1.00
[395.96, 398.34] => 0.42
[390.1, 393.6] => 0.29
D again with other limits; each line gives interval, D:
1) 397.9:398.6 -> 142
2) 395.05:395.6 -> 145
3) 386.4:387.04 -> 239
